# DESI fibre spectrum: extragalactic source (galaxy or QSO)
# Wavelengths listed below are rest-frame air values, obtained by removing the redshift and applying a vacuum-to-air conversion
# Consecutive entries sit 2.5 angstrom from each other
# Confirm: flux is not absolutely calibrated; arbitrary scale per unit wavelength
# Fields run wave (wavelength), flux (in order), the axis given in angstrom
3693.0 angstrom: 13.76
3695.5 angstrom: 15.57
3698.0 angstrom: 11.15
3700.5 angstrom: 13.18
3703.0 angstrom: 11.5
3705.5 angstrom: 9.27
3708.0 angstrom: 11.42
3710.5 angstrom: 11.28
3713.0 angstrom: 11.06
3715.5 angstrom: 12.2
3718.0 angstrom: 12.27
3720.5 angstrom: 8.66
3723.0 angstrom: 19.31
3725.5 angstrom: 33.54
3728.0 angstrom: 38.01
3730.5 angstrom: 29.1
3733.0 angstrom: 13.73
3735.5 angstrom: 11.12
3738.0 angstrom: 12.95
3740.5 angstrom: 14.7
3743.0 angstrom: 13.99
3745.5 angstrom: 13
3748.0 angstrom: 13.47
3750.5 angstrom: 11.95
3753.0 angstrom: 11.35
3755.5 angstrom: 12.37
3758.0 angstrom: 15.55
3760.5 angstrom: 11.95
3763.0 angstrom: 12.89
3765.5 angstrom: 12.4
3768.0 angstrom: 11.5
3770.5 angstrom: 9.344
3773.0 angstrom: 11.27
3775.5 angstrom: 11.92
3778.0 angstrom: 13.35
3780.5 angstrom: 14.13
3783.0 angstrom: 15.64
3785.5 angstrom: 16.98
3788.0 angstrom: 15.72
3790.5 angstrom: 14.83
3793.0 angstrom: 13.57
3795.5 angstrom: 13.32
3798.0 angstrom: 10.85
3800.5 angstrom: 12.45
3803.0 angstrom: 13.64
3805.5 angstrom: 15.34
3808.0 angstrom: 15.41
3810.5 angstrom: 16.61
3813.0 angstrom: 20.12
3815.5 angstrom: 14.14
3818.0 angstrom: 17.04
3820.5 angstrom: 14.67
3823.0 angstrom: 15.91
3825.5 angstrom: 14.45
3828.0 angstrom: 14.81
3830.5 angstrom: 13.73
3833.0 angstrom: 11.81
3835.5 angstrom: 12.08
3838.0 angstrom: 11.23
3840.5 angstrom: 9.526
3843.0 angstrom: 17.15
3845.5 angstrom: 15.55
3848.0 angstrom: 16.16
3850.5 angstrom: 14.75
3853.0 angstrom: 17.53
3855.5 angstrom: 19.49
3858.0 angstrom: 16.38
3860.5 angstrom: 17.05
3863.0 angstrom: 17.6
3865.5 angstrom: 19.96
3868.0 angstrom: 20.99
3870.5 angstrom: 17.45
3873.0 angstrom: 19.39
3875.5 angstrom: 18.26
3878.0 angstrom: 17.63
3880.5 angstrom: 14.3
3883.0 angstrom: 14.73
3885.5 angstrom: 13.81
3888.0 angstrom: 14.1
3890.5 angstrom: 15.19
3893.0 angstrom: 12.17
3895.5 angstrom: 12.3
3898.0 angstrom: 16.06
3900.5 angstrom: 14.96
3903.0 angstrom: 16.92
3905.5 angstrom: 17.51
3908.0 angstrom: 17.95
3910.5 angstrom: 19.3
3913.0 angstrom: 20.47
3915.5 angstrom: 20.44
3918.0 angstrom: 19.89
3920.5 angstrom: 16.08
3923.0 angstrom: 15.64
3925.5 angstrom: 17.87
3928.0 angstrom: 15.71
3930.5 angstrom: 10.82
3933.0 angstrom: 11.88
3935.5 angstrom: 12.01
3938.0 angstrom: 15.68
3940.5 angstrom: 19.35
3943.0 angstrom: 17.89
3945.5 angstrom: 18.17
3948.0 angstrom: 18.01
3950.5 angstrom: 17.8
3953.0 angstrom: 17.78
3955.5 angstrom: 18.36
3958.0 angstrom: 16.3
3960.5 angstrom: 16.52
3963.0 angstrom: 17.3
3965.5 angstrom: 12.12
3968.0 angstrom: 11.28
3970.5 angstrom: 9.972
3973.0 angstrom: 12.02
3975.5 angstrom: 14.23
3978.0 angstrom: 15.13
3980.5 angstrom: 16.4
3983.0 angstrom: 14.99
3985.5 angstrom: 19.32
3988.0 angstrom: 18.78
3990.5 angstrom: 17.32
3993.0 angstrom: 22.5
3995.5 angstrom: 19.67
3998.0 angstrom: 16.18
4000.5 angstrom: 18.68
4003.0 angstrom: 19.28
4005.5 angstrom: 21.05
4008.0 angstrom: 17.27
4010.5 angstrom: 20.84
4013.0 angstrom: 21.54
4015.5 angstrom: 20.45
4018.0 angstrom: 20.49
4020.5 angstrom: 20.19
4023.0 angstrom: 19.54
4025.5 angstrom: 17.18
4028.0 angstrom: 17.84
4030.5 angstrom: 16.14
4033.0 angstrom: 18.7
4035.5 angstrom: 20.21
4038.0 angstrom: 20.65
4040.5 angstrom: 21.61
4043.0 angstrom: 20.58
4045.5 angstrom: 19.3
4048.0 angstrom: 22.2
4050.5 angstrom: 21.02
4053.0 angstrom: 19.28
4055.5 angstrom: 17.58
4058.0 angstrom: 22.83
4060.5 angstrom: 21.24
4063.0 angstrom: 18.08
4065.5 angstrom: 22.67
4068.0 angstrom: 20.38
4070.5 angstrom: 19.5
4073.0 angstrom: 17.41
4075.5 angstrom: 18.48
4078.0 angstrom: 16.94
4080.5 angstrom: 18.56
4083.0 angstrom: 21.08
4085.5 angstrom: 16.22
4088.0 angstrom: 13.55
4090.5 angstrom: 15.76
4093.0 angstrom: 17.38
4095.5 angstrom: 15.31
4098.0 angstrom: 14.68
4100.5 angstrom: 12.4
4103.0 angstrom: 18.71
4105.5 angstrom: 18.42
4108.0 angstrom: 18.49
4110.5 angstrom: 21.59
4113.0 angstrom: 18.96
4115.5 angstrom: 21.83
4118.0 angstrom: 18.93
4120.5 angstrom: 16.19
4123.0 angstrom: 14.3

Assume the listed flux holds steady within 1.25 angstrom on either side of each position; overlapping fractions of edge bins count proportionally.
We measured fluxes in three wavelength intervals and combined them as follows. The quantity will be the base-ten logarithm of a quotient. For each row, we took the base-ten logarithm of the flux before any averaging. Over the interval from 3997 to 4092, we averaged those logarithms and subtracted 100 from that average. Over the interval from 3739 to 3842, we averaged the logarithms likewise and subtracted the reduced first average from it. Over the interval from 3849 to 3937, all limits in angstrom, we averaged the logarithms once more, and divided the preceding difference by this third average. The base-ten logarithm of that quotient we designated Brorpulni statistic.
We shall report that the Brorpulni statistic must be 1.92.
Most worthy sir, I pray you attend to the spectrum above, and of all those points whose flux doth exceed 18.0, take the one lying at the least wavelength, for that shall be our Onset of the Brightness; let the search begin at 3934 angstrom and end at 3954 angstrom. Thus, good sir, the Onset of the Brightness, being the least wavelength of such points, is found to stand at 3940.5 angstrom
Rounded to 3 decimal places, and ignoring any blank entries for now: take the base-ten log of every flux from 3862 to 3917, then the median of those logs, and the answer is 1.243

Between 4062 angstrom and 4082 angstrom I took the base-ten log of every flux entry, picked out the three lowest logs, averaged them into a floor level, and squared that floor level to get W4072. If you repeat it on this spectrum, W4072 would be 1.54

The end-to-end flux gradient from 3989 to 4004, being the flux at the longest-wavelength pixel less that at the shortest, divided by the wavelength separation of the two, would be 0.16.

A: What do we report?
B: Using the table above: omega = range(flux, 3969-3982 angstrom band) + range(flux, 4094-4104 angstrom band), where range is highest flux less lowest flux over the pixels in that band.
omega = 12.7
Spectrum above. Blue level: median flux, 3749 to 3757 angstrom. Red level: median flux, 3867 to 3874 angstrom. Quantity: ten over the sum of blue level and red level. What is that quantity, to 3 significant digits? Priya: 0.319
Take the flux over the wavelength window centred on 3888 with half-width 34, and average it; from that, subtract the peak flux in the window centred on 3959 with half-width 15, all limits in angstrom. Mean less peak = -1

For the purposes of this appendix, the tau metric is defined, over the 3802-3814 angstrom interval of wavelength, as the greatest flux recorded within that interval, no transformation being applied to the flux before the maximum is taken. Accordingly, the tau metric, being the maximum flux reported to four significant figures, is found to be 20.12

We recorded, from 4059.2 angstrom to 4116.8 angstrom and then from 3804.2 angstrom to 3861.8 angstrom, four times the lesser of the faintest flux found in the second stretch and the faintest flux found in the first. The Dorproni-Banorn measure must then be 38.1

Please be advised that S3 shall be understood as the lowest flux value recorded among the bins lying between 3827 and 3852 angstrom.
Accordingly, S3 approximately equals 9.526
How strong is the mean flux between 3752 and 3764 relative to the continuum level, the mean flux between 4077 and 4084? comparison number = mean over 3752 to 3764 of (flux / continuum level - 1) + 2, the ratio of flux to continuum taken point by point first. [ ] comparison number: 1.68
